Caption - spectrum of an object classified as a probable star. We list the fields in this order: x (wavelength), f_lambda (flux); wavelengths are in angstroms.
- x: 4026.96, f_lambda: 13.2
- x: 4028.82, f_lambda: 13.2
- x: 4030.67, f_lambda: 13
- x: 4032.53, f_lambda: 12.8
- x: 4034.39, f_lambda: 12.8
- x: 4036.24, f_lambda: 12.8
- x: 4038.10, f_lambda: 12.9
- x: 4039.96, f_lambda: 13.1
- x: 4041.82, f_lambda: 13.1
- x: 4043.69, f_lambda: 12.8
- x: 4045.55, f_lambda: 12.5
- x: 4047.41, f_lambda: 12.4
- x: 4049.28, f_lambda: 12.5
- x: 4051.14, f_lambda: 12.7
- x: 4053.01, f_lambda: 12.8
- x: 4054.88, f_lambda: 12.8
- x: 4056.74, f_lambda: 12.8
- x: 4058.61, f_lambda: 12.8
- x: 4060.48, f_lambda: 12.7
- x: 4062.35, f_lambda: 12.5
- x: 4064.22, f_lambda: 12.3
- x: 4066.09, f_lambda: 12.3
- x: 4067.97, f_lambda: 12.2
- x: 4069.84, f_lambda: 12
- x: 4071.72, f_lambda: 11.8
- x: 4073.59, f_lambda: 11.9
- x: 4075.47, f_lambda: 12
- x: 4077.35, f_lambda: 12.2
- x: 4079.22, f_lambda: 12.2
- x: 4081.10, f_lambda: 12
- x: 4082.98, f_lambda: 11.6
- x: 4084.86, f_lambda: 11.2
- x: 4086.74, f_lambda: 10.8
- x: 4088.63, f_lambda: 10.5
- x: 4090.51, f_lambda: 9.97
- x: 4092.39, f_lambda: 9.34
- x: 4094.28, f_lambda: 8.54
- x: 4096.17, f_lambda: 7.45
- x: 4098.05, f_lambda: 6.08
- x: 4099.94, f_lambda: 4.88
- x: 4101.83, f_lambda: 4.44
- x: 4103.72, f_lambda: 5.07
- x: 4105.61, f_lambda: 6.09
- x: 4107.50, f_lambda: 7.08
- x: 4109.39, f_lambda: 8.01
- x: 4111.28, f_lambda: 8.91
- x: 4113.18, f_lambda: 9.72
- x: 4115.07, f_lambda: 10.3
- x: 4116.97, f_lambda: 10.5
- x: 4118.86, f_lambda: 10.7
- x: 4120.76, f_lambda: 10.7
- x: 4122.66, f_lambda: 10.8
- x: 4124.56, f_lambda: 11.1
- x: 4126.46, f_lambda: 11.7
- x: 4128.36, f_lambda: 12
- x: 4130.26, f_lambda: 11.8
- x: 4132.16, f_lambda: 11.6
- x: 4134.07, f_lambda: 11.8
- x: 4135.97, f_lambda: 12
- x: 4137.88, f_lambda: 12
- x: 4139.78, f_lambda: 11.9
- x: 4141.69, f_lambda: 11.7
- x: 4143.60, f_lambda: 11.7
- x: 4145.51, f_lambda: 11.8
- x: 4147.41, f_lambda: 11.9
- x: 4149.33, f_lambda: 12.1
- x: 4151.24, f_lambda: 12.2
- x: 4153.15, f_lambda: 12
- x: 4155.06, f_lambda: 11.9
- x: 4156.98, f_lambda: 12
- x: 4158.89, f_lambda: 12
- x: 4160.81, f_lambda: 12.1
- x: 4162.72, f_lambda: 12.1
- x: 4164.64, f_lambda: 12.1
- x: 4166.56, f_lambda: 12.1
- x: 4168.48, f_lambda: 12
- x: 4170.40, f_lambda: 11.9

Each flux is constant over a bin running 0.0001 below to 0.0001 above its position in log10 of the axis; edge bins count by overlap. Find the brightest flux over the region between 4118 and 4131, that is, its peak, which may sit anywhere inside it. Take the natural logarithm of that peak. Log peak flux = 2.485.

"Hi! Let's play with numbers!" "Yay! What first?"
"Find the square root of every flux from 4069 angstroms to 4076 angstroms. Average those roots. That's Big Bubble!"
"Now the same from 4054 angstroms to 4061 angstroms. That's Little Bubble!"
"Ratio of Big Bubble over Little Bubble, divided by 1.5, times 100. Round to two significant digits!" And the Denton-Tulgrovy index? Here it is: 64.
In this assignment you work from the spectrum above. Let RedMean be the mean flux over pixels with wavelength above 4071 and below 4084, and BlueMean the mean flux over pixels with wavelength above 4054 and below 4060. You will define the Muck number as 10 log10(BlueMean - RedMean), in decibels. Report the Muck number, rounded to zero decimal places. -1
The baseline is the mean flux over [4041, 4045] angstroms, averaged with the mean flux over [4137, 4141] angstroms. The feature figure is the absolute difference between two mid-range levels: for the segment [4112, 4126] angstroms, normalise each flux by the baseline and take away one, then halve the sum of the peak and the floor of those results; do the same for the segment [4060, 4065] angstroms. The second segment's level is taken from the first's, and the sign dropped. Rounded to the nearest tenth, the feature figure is 0.2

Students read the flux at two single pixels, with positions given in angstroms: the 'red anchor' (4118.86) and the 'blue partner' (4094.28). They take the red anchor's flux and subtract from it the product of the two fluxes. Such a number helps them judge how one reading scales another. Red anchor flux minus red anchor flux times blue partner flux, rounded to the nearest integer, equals -81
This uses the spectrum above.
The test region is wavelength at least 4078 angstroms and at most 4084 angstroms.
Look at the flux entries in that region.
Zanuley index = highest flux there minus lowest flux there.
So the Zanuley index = 0.60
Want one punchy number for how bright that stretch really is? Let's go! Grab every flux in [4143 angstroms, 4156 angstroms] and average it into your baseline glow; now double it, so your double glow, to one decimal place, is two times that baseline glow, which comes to 23.9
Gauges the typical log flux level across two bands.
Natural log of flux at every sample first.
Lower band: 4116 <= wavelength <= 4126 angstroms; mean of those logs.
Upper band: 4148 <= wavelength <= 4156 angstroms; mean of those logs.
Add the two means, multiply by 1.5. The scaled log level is 7.30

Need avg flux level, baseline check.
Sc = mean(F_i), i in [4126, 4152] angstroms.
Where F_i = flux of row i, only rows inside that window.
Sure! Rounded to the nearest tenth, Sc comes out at 11.9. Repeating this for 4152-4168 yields 12.0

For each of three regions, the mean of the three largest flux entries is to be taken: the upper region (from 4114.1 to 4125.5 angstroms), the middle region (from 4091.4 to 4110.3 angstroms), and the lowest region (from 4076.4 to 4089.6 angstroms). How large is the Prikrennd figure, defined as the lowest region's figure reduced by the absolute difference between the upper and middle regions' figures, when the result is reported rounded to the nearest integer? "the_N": 10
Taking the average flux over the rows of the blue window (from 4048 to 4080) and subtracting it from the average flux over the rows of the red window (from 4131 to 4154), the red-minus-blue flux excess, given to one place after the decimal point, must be -0.5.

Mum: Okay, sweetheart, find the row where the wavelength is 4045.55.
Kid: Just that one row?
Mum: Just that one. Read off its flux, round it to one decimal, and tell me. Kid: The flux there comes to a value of 12.5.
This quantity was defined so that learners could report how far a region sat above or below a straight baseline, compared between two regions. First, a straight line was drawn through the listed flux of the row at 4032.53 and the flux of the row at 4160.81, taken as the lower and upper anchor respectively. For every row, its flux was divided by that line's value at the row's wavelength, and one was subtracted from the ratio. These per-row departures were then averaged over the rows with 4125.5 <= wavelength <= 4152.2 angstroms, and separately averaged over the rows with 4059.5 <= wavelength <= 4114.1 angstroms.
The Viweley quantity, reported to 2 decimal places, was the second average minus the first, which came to -0.18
